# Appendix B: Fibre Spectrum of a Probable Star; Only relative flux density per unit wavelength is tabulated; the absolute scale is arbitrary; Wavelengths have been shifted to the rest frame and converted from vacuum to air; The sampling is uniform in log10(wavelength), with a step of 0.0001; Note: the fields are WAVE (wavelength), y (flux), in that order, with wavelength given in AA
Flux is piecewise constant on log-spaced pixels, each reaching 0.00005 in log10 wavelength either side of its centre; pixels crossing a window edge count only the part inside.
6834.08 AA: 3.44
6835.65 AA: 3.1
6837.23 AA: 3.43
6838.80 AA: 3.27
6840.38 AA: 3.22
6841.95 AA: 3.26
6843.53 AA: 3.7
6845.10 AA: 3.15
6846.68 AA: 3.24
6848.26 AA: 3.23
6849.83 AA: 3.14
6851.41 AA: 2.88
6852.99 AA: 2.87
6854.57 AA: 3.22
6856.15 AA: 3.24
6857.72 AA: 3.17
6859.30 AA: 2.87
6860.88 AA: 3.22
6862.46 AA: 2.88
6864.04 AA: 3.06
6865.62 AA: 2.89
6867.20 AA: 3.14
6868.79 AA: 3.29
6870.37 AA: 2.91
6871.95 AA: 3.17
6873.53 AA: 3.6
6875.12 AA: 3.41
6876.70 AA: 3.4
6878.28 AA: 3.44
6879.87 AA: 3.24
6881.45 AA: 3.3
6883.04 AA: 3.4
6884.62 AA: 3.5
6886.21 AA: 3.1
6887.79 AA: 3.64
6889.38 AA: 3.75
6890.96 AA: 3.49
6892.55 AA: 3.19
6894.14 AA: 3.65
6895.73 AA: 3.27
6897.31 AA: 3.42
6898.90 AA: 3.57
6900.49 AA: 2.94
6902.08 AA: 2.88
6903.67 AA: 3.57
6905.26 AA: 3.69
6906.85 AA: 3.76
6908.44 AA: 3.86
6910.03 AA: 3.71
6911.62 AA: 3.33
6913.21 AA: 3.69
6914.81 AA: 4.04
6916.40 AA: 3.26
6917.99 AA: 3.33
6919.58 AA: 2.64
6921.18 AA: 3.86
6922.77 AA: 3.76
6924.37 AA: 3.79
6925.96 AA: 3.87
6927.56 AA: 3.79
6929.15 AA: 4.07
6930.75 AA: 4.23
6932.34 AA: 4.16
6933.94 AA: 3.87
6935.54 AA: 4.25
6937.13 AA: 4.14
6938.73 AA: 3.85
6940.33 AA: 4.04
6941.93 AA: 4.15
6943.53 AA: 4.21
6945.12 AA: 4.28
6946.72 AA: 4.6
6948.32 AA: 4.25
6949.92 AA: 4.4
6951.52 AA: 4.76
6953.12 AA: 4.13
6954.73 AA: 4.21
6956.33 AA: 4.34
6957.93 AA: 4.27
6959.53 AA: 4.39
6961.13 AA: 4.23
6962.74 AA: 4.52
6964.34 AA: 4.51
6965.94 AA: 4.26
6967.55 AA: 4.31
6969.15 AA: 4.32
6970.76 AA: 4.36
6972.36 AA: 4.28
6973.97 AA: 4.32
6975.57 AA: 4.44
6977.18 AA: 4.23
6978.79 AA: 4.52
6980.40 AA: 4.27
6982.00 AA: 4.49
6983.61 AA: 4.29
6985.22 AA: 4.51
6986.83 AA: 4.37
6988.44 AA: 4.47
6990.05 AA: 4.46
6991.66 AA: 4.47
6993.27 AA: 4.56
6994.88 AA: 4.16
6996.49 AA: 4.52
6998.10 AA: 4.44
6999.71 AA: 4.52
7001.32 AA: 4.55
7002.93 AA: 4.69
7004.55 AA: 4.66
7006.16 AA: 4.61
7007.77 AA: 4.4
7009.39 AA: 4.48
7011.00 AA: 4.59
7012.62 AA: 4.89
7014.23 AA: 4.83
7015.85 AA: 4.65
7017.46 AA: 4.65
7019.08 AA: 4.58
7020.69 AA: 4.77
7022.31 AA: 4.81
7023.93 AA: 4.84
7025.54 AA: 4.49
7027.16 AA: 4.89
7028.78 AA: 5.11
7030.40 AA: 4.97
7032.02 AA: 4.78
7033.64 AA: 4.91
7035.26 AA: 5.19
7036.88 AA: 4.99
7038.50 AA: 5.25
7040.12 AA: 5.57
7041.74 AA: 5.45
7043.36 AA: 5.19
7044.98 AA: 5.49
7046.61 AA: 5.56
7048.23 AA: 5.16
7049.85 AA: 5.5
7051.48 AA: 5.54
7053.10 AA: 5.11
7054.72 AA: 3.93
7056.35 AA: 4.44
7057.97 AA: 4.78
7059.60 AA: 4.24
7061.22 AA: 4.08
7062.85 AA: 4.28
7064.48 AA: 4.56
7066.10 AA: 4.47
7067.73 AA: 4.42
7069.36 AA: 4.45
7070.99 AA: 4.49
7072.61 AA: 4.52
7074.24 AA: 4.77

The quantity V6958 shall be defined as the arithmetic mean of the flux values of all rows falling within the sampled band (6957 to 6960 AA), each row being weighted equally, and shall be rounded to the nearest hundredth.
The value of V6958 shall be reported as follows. 4.33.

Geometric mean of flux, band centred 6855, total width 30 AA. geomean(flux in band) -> 3.1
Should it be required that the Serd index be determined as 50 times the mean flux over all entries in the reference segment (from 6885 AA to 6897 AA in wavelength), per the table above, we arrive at 172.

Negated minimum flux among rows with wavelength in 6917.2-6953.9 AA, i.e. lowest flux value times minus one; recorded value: -2.6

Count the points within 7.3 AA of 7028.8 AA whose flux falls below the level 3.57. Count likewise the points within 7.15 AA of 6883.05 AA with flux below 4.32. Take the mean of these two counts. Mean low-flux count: 4.50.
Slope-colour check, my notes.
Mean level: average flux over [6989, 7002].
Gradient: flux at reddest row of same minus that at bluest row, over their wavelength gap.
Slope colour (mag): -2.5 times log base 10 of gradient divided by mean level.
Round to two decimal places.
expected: 6.87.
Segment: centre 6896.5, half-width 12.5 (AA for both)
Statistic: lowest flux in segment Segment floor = 2.88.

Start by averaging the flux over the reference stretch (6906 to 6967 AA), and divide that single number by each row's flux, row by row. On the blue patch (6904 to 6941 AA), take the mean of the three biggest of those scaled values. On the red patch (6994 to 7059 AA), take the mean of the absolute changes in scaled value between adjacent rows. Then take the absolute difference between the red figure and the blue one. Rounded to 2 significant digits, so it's 1.3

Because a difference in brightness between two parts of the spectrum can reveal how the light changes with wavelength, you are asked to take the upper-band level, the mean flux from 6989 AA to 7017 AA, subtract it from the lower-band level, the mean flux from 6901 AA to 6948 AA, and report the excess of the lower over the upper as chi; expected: -0.74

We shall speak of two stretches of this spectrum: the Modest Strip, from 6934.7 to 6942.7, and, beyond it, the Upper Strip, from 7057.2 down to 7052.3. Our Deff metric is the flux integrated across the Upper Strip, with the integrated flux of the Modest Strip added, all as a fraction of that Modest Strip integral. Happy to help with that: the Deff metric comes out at 1.7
